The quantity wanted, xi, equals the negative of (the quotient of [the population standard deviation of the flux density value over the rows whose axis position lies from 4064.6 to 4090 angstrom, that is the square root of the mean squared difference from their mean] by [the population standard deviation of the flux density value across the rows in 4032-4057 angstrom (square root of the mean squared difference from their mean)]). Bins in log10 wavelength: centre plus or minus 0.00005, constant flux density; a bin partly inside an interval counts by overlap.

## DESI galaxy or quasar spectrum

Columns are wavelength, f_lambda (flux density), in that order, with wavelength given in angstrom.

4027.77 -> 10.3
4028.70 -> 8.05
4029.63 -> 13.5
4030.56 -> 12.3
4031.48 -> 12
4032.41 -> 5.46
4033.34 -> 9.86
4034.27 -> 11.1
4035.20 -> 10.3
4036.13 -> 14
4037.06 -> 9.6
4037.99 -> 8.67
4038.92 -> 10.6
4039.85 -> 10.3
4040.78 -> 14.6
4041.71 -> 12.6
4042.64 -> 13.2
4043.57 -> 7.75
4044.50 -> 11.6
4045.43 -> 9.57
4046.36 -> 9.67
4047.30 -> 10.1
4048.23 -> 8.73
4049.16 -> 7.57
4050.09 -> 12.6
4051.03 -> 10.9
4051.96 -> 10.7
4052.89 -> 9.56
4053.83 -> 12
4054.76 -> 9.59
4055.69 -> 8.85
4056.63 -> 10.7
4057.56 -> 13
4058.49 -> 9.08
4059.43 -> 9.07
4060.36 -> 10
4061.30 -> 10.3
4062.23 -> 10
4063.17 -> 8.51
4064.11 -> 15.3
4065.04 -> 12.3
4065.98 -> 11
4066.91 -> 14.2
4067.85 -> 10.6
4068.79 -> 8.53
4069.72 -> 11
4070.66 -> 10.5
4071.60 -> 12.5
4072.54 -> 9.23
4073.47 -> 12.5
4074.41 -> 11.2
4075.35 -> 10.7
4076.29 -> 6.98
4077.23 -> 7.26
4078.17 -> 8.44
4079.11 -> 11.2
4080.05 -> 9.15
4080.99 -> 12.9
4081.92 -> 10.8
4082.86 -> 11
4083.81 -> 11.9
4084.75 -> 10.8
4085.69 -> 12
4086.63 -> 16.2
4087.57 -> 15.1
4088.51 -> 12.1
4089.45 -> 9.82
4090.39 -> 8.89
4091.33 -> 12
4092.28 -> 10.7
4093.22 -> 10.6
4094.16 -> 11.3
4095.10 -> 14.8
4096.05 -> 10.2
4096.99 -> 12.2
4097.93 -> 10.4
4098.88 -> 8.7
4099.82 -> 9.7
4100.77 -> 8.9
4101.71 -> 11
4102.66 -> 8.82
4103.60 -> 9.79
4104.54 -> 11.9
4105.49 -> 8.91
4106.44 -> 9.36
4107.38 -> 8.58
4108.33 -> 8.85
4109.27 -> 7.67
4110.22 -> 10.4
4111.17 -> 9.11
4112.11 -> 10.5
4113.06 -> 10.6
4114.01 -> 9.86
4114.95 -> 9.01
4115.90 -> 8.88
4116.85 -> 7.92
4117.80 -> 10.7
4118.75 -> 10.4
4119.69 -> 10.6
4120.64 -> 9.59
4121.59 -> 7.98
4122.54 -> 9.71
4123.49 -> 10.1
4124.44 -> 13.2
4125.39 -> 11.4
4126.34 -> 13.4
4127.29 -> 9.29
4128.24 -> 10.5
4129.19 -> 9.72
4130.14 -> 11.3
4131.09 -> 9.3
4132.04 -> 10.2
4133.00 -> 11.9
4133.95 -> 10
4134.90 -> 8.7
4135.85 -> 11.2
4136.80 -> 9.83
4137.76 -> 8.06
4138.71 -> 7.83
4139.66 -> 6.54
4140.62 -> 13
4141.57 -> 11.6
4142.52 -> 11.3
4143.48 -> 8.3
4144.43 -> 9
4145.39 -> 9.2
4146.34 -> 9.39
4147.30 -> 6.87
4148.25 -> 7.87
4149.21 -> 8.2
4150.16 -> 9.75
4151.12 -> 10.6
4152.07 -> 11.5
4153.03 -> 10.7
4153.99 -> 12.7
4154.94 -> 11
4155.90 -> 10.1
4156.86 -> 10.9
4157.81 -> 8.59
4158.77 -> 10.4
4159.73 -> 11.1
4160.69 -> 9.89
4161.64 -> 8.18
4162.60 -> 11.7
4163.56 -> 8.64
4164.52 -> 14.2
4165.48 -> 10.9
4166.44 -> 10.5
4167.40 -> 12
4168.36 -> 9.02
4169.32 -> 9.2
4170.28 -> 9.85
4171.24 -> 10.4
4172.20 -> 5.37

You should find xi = -1.06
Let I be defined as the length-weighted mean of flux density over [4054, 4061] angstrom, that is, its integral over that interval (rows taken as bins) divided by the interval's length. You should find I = 10.1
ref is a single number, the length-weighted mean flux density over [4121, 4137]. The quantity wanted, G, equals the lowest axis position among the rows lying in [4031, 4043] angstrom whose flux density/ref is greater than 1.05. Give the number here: 4031.48 angstrom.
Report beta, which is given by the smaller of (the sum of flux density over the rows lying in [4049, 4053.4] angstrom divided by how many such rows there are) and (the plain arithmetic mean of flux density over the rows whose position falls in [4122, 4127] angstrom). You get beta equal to 10.3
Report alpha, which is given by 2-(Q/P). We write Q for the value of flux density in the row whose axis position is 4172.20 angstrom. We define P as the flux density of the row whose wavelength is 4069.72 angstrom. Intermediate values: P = 11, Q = 5.37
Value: 1.5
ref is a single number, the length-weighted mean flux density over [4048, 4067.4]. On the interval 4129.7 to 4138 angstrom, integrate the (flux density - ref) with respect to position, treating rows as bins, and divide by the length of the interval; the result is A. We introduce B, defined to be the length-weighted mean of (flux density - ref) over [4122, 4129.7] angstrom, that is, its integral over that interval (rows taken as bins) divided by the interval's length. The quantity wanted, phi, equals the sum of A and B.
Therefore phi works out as -0.4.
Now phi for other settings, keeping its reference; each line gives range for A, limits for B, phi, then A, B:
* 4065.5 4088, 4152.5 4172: 0.1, 0.37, -0.3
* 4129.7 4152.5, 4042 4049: -1.7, -1.05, -0.6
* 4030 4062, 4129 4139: -1.0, -0.22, -0.8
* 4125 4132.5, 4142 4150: -1.9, -0.06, -1.9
